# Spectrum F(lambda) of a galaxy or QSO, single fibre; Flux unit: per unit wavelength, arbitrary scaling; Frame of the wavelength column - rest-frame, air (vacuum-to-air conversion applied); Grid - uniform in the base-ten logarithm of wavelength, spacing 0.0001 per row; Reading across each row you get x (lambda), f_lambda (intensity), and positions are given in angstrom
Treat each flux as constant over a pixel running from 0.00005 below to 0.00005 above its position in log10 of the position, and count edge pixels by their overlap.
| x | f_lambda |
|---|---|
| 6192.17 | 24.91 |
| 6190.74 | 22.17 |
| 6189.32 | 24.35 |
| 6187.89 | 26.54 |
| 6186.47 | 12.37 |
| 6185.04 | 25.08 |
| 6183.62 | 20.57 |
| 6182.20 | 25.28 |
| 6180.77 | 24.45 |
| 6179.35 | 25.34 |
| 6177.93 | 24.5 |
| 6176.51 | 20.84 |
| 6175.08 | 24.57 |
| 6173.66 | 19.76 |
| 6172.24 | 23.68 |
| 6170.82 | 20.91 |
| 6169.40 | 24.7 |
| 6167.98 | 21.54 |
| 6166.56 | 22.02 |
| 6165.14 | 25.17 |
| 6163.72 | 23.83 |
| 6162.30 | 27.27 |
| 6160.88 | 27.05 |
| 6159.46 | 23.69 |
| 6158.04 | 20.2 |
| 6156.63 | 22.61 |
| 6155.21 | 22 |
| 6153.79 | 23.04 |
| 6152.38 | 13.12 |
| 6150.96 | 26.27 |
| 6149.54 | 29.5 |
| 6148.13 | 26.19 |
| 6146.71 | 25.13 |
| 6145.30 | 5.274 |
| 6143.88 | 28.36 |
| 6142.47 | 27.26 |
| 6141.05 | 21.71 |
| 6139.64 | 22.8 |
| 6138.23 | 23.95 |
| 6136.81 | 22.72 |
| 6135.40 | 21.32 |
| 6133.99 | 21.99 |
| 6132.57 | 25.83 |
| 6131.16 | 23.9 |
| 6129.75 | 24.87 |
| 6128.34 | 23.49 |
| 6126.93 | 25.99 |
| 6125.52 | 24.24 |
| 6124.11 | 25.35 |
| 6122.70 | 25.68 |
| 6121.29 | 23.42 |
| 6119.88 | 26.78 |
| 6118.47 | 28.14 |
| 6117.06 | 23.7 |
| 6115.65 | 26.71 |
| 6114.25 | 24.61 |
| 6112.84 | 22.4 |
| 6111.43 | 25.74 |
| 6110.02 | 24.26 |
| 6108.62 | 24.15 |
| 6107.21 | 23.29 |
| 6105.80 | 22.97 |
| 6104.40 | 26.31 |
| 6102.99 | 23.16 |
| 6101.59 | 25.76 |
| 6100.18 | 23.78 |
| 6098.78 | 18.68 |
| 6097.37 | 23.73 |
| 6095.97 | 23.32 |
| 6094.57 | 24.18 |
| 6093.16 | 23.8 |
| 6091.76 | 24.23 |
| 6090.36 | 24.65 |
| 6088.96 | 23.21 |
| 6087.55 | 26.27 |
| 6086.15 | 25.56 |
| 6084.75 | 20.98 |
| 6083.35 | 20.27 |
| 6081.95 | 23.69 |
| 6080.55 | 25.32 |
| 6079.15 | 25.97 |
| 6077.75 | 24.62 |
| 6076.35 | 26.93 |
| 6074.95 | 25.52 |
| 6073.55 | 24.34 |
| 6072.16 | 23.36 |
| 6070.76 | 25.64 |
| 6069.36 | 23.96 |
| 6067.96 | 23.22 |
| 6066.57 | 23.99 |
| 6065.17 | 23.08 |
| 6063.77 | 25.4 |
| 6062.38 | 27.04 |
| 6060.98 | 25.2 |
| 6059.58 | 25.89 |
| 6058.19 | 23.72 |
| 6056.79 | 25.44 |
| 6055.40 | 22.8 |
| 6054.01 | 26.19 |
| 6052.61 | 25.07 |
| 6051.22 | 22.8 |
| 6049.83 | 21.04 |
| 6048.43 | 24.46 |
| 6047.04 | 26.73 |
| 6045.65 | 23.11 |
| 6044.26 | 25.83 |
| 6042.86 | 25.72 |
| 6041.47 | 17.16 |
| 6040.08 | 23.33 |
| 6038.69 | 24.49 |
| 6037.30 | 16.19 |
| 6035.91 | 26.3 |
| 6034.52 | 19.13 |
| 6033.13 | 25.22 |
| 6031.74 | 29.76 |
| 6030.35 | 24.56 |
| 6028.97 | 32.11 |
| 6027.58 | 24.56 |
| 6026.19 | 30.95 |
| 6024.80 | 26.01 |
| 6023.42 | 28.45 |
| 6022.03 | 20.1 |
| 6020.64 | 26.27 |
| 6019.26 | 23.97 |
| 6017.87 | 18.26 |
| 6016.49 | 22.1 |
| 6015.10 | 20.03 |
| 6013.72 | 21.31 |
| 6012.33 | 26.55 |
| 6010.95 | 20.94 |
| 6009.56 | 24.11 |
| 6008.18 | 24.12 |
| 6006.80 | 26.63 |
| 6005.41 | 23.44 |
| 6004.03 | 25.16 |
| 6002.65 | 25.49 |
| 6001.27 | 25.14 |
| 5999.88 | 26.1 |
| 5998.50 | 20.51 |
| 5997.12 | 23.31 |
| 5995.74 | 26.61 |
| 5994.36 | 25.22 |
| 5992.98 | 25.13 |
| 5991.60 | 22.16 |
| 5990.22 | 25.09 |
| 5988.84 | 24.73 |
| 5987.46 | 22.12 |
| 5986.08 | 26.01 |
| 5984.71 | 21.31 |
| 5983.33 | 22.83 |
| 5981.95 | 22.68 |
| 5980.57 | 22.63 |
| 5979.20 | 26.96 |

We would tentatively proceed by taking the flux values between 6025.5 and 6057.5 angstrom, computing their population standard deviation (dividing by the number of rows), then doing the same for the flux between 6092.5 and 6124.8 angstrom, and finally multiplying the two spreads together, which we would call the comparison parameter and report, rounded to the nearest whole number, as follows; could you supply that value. 7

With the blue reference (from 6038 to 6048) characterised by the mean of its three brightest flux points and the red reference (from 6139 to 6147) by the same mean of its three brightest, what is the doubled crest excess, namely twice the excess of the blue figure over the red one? -2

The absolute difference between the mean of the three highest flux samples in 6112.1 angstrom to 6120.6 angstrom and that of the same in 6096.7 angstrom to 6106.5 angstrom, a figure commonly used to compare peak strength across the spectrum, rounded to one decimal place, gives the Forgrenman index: 1.9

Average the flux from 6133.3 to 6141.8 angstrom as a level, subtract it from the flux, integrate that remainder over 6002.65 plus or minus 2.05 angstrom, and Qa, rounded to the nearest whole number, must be 12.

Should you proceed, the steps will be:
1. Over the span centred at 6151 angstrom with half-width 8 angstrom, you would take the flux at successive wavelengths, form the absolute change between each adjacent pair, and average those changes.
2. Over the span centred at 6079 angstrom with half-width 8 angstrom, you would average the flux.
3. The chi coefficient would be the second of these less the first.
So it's 16.5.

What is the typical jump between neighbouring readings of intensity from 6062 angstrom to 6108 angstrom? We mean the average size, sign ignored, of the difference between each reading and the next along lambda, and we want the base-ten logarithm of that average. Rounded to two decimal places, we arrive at 0.26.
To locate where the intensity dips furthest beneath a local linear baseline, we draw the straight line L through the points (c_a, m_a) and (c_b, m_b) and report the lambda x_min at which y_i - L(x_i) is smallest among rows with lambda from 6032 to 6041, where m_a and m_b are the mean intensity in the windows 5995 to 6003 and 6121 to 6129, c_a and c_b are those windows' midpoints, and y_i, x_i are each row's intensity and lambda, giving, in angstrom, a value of 6037.30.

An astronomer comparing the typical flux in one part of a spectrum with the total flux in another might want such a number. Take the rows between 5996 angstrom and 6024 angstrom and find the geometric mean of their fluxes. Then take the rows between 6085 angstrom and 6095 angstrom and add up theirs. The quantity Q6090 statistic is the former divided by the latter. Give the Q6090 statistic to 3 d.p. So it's 0.136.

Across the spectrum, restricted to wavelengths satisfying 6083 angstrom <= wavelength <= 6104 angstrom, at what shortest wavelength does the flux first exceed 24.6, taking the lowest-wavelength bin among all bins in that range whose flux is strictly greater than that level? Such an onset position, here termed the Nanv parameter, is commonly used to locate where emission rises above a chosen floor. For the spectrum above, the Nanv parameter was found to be 6086.15 angstrom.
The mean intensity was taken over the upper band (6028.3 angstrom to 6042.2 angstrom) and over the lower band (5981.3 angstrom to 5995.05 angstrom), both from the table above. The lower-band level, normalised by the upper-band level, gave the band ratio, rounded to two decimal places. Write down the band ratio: 1.00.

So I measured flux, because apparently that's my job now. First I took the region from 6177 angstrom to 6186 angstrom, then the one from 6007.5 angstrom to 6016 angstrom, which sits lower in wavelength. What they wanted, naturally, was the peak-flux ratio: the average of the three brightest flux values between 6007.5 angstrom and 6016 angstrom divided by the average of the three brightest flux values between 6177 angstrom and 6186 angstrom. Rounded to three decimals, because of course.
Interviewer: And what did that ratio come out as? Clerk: 0.988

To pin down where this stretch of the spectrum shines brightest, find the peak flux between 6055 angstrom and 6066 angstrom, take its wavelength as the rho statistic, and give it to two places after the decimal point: 6062.38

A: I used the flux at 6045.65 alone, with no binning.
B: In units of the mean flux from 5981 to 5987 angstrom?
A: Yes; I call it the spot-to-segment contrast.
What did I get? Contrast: 1.00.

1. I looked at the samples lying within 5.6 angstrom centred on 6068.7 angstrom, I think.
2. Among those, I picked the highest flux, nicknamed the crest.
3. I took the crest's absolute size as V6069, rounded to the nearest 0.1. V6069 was 25.6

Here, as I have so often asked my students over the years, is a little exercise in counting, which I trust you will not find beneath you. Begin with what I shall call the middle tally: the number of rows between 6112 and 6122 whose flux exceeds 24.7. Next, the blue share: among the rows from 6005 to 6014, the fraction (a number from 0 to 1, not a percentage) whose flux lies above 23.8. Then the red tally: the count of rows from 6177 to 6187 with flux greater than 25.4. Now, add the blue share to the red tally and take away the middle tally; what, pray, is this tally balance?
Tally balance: -2.4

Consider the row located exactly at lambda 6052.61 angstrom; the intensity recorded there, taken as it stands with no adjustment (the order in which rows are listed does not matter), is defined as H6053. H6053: 25.07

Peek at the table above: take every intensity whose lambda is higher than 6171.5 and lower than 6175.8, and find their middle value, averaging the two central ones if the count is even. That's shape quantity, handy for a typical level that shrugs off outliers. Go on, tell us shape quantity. 23.7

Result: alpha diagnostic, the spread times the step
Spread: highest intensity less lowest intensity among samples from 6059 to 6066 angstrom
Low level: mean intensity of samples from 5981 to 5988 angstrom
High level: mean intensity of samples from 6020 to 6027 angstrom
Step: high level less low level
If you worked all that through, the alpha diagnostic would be 13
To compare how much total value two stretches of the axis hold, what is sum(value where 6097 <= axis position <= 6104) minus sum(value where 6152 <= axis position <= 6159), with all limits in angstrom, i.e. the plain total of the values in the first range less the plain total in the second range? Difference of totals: 14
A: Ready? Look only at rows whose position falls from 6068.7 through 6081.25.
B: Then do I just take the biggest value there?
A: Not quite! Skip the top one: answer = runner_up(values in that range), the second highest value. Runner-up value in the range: 25.97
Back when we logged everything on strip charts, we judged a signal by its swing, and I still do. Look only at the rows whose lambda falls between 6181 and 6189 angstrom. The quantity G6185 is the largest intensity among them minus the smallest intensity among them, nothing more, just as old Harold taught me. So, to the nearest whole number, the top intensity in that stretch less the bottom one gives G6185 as 14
